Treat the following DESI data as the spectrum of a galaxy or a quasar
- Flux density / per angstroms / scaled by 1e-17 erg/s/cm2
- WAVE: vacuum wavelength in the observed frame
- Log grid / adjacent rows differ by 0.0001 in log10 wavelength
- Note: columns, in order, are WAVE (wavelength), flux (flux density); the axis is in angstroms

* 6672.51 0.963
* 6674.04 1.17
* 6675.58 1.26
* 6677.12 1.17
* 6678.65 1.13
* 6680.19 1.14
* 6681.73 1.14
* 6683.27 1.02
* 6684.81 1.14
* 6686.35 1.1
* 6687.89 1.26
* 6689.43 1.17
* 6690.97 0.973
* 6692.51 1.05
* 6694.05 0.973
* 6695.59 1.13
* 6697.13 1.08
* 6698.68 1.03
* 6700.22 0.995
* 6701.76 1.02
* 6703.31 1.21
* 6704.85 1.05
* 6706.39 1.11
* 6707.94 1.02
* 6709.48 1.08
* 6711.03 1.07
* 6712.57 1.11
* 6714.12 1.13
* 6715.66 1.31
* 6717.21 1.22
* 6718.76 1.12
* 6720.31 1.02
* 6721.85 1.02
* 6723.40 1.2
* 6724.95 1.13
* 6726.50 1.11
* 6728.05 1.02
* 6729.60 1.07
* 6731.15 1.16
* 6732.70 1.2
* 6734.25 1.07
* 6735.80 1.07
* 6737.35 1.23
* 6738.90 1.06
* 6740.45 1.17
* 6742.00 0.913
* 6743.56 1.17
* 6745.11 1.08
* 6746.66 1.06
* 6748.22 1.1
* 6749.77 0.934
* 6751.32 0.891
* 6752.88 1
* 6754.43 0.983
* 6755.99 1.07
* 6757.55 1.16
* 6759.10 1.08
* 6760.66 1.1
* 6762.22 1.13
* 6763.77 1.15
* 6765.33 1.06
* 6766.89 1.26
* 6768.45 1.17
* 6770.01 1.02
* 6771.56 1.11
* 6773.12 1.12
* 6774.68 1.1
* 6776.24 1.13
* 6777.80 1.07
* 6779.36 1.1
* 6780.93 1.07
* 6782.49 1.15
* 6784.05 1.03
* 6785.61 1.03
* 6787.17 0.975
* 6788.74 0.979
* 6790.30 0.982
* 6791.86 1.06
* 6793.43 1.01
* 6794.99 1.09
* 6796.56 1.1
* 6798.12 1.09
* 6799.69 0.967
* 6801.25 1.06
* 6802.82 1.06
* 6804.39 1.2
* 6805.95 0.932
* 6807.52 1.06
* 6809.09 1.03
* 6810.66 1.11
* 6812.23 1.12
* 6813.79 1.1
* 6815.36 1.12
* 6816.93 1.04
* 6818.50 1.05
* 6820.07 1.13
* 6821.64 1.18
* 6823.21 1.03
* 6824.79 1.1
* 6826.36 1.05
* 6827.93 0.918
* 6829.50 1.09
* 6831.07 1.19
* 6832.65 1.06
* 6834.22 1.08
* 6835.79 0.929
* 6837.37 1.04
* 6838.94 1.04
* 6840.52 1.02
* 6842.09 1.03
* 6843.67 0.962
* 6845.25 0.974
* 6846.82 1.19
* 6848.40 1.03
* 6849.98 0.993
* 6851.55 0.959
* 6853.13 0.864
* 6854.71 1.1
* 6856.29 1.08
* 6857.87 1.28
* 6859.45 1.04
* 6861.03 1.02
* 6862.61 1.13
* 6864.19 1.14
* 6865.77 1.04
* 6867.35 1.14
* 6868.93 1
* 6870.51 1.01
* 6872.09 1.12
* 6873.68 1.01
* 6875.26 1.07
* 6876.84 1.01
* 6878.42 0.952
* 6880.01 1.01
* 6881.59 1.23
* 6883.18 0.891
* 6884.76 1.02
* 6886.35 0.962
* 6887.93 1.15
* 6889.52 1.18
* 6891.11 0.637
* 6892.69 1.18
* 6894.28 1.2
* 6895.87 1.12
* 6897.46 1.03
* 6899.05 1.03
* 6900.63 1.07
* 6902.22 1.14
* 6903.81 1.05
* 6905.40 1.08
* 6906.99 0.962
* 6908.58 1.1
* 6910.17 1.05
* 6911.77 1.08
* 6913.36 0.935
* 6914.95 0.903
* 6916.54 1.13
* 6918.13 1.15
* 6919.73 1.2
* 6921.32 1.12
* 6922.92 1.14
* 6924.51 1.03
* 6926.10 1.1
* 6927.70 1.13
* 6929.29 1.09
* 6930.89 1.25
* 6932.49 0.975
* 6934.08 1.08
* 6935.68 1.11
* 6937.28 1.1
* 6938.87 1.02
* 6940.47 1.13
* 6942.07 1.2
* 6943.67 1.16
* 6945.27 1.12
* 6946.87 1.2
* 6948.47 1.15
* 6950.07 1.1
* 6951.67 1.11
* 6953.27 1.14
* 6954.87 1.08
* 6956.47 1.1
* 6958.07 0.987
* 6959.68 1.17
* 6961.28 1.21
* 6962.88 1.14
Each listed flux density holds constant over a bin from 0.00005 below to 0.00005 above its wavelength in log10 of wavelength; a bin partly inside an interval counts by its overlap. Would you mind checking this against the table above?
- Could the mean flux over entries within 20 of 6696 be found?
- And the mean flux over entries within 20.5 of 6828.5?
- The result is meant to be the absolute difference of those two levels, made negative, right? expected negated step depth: -0.038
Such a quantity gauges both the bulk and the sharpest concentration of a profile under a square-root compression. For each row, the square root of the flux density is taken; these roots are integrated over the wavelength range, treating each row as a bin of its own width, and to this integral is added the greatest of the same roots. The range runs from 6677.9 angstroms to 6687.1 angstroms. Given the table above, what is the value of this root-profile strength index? 11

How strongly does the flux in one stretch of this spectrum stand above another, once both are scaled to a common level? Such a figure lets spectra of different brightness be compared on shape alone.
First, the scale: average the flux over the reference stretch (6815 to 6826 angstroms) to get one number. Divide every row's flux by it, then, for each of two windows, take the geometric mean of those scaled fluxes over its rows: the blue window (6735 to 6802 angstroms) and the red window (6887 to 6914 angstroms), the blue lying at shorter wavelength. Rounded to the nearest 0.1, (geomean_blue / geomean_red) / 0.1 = 10.2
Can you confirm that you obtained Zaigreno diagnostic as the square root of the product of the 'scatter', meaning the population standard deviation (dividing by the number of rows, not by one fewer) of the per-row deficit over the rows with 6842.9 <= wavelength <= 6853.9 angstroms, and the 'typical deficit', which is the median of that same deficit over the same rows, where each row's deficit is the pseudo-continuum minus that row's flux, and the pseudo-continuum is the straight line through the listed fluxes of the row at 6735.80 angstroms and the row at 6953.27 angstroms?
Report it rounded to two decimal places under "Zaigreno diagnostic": 0.11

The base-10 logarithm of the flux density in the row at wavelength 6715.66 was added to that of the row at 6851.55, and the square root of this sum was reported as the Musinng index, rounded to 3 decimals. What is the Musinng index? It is 0.315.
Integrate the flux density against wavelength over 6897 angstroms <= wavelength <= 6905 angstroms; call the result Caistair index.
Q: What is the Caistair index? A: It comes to 8.5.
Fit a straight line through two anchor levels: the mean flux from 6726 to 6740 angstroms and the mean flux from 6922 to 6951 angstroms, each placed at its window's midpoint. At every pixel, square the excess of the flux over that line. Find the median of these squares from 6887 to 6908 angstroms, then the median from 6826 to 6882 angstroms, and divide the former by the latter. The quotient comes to 1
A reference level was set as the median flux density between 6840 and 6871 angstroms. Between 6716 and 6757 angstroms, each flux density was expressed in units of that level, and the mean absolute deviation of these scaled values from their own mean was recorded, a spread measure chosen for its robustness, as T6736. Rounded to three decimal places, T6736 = 0.070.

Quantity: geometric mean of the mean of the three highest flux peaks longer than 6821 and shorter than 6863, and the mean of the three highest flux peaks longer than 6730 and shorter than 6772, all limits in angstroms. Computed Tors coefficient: 1.22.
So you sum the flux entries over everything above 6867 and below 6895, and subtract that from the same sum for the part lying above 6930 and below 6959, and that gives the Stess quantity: 1.2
